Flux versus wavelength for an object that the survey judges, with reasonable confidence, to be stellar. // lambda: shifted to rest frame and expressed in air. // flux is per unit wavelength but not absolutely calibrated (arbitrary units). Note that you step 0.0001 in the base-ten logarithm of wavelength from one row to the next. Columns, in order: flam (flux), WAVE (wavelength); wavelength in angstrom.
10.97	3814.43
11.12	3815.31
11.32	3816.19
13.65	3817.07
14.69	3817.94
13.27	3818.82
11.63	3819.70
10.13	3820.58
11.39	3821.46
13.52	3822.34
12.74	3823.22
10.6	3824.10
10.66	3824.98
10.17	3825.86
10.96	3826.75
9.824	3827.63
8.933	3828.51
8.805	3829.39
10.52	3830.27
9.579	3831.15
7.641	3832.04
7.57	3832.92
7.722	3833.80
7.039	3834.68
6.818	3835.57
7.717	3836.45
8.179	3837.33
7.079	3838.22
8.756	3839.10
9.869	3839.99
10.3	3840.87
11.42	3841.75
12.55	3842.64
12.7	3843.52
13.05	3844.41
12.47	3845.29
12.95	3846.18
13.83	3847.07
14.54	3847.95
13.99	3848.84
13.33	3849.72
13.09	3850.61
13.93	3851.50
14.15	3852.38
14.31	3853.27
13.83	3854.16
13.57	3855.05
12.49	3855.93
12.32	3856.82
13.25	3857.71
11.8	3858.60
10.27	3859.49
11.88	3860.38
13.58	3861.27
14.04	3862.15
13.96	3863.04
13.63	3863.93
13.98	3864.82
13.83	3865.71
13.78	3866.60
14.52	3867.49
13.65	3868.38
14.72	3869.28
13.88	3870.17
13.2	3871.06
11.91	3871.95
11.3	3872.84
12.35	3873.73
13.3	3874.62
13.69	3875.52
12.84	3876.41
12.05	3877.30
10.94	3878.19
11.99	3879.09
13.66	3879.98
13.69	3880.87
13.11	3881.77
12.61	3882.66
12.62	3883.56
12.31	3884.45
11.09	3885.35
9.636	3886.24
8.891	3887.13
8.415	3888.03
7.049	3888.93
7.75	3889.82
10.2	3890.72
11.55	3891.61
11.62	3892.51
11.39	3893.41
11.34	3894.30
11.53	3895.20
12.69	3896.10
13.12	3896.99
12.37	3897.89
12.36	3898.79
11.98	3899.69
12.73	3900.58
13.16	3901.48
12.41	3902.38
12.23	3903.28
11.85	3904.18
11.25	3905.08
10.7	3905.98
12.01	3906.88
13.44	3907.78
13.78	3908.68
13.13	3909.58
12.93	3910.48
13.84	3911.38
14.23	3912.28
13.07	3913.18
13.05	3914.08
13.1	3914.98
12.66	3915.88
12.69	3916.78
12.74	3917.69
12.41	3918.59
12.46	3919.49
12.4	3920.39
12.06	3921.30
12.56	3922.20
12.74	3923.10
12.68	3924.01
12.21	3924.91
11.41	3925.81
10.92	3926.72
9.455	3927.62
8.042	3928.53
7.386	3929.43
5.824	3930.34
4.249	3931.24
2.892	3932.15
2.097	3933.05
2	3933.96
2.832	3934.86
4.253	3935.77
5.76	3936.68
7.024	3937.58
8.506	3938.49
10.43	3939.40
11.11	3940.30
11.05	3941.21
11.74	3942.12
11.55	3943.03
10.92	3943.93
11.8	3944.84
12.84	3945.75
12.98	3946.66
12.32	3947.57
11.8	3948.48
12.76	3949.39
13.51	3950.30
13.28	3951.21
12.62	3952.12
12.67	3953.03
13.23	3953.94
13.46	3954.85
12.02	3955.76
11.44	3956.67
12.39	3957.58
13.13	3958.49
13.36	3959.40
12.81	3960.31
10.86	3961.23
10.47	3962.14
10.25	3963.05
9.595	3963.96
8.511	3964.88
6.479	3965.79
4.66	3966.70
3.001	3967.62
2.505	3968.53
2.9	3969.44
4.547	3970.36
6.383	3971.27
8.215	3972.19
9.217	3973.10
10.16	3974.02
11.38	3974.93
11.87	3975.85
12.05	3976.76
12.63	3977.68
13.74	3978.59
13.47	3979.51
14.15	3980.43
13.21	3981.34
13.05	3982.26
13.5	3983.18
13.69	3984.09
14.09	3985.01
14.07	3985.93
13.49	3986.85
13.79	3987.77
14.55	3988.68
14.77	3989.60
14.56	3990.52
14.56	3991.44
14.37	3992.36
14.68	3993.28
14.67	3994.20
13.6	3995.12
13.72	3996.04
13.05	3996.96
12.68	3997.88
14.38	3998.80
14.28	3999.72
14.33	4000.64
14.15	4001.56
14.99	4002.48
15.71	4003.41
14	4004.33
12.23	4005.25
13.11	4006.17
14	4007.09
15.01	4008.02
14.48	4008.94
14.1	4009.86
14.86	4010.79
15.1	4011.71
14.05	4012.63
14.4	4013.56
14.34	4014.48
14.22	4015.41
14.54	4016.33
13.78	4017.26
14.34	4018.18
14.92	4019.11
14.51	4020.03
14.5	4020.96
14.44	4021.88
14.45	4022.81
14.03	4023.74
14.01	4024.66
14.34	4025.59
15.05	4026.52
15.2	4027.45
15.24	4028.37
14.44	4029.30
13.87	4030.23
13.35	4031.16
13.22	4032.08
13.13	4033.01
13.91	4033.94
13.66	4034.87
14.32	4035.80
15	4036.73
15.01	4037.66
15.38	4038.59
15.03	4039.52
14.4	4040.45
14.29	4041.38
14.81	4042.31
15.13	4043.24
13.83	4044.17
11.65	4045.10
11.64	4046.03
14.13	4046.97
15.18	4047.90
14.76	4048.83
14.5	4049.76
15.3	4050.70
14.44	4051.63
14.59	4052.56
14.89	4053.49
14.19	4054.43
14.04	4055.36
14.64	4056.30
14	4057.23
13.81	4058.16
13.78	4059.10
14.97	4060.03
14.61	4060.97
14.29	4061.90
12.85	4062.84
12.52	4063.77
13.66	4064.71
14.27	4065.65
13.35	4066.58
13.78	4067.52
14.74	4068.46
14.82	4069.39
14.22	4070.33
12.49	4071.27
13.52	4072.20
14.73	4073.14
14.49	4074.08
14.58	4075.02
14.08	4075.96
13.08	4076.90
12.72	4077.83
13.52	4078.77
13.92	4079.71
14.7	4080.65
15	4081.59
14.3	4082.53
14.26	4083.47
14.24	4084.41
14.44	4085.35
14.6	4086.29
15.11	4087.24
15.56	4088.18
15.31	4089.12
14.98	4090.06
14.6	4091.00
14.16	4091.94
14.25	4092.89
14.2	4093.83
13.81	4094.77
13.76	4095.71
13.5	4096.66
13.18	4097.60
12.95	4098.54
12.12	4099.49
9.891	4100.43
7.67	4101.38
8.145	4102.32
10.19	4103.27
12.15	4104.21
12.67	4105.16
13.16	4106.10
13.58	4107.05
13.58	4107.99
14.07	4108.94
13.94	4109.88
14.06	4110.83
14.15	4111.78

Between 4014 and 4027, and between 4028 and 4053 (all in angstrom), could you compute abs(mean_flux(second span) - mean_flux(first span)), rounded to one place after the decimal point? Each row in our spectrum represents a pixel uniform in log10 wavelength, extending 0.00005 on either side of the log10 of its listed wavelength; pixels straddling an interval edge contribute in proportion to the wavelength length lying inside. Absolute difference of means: 0.2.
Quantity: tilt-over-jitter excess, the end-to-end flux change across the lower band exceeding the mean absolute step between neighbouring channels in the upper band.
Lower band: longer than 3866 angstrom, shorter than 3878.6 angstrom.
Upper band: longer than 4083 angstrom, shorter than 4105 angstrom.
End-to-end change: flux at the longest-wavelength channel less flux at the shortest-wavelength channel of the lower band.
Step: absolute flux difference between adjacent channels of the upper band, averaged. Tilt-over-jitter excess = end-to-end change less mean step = -3.5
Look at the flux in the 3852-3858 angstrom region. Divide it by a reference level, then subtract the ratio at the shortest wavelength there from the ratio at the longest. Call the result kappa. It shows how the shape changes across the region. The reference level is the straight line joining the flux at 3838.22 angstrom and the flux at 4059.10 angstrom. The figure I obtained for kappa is -0.16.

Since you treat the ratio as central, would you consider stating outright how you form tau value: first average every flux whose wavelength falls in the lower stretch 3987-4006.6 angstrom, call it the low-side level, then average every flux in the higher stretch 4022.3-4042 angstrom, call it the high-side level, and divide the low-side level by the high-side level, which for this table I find 0.98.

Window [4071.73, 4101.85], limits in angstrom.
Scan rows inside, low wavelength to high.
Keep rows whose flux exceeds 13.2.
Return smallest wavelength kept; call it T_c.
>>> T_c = 4072.20 angstrom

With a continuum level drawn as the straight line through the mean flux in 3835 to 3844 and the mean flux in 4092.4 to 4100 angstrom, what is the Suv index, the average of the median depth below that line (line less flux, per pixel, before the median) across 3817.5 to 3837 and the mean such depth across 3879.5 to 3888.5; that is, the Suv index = -1.1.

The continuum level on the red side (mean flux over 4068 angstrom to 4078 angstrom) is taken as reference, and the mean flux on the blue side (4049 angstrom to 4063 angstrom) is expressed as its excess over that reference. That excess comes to 0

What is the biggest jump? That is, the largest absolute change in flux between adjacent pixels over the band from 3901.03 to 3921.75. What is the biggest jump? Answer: 1.43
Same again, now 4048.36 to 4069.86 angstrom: 1.44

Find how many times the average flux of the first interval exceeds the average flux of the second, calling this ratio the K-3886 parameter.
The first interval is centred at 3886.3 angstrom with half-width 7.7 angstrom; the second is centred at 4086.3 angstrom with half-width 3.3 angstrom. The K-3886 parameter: 0.75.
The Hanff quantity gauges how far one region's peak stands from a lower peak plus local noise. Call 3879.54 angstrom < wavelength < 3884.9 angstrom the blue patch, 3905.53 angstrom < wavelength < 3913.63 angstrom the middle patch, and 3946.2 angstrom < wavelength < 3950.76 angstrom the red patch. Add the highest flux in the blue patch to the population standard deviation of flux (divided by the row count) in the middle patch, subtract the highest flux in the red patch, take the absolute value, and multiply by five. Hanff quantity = 6.0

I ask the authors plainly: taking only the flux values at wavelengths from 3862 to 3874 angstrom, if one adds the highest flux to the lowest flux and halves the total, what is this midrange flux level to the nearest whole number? 13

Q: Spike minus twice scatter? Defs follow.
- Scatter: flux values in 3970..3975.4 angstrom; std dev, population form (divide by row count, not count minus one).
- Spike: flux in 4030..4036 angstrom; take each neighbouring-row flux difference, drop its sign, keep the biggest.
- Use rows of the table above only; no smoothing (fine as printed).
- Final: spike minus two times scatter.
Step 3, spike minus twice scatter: -3.8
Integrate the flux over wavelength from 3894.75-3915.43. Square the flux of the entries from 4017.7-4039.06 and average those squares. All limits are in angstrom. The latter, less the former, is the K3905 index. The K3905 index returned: -55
